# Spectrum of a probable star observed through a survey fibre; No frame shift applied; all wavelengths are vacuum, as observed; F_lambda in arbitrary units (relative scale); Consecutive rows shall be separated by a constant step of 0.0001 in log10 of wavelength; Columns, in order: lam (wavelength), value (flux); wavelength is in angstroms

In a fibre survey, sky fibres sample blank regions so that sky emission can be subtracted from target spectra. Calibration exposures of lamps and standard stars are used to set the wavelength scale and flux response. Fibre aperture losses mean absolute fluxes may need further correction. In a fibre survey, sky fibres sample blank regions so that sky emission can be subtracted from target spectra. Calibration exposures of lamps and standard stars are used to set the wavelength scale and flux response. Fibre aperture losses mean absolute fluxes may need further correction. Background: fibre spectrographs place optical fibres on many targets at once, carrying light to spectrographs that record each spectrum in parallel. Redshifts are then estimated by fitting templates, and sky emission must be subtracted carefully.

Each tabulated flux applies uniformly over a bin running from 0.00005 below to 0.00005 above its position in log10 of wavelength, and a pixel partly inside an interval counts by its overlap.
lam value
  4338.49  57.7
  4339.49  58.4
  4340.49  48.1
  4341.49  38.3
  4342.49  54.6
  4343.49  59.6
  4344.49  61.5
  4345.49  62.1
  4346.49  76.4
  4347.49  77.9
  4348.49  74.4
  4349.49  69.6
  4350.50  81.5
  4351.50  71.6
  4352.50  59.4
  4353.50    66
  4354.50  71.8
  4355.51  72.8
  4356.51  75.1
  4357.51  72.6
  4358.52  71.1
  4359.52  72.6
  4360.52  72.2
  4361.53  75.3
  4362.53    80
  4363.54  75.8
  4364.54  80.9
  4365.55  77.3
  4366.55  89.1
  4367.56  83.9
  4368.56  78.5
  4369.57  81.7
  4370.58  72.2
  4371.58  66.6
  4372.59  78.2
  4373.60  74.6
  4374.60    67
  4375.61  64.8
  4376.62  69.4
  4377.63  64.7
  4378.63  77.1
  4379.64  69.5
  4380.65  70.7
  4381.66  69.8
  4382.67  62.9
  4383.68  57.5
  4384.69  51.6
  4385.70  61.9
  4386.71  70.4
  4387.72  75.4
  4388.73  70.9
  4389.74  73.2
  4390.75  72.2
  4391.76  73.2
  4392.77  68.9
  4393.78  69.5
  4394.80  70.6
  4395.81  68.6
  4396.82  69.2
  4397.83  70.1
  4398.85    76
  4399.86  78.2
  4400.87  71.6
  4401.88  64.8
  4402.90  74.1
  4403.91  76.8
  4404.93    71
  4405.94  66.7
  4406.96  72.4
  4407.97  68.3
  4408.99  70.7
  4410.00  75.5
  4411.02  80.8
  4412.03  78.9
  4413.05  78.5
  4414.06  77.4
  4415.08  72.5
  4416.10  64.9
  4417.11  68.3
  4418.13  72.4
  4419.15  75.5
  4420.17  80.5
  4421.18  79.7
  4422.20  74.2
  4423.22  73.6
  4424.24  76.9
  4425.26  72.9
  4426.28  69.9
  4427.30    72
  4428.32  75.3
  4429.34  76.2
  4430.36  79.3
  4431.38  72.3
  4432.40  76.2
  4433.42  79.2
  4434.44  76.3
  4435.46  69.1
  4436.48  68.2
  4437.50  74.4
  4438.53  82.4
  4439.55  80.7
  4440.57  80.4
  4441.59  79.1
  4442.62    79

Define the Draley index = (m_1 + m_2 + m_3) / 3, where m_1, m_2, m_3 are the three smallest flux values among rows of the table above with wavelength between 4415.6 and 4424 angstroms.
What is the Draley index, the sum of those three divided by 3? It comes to 69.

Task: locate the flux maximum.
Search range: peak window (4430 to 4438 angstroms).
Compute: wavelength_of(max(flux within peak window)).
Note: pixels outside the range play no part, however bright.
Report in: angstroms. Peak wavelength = 4430.36 angstroms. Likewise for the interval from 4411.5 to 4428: 4420.17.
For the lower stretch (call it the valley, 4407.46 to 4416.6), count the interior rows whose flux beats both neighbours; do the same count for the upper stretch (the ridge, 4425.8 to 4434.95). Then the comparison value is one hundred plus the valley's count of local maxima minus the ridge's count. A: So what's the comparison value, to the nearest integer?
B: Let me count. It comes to 99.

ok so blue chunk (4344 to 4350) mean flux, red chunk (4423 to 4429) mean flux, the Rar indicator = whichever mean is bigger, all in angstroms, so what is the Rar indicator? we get 73.4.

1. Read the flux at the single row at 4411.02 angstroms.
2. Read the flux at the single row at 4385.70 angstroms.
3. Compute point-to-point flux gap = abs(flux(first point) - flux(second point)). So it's 19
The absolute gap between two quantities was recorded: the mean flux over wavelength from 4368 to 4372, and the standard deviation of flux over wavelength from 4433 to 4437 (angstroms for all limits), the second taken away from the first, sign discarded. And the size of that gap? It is 70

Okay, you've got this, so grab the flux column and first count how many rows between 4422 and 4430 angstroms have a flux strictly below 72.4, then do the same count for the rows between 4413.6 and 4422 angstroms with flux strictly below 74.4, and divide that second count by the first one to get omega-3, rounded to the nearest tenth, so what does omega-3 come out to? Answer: 2.0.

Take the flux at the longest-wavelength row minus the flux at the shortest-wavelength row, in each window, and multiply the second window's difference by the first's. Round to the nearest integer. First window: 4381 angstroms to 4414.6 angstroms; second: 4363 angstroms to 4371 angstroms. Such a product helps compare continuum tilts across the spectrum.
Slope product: -27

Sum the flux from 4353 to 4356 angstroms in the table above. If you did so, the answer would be 211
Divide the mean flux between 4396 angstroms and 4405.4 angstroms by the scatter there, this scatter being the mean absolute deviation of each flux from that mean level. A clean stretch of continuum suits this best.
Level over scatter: 21.1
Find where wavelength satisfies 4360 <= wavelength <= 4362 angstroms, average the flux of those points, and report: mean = 74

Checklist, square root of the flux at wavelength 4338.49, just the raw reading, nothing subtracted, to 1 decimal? 7.6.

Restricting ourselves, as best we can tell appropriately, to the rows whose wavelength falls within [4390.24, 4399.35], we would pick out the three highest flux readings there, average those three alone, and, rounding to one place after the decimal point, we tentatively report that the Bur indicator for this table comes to 73.8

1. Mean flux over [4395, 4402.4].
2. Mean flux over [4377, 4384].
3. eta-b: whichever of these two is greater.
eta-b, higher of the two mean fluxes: 71.2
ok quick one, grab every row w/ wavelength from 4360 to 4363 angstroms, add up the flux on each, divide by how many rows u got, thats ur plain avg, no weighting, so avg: 75.8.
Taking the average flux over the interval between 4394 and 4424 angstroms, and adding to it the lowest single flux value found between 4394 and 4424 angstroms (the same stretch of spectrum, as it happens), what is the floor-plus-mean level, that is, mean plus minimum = 138.0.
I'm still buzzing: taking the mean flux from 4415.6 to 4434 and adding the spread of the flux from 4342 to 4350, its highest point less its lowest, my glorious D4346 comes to 98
